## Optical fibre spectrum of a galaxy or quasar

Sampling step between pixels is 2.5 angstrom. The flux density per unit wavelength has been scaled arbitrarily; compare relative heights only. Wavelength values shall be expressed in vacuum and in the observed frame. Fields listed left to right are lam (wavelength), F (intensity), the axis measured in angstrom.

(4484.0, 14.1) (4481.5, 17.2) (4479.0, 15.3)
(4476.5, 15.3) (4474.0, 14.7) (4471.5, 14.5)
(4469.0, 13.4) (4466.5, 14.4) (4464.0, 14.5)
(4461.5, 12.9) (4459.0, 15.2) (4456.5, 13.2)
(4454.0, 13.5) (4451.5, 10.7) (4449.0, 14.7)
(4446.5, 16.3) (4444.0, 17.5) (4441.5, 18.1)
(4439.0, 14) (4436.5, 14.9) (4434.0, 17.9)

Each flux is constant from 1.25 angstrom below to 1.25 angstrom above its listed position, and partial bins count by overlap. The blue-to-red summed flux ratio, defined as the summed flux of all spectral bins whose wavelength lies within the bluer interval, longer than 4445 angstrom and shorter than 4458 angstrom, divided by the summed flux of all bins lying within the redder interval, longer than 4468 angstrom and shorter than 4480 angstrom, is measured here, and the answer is 0.93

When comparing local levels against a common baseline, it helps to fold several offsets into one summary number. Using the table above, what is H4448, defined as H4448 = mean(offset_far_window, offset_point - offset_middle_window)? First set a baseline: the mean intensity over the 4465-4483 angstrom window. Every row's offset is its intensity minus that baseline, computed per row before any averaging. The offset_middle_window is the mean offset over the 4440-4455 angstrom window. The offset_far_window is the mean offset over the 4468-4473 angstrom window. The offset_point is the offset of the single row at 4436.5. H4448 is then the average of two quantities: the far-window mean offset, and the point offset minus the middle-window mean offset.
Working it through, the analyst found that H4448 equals -0.6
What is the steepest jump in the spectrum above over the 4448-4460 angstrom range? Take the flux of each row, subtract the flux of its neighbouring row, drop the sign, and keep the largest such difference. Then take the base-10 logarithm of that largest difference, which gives 0.60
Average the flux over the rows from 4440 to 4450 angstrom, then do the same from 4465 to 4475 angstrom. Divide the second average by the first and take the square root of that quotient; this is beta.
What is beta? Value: 0.93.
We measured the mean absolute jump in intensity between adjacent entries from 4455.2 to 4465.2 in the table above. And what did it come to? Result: 2.0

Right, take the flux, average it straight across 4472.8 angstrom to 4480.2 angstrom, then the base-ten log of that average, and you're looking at 1.18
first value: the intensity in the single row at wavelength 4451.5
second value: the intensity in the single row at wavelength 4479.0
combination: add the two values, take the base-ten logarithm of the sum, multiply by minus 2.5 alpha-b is -3.54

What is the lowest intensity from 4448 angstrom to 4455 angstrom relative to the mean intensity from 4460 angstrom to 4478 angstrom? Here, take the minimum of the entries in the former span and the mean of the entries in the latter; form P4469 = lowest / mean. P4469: 0.75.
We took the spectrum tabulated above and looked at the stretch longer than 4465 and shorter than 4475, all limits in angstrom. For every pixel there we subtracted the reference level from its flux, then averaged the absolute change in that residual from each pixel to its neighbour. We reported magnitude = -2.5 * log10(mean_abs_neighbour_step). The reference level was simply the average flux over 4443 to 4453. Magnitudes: 0.29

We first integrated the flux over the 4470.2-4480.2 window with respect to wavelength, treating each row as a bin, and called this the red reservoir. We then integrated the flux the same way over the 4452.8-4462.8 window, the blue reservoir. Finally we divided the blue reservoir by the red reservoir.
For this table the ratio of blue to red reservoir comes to 0.92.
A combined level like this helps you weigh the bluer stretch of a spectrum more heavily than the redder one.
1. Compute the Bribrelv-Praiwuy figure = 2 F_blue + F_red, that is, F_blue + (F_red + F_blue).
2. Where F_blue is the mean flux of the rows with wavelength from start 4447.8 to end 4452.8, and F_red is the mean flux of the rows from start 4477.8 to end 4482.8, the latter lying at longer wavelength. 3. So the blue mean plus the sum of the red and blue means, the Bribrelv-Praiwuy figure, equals 41.6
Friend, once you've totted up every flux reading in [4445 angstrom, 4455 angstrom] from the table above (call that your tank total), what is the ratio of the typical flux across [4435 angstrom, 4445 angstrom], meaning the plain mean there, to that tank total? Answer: 0.292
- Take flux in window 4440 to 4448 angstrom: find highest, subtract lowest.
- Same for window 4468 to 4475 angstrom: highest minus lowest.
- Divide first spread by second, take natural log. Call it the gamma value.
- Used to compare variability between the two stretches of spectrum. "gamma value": 0.3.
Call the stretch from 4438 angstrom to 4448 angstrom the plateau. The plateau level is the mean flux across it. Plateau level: 16.5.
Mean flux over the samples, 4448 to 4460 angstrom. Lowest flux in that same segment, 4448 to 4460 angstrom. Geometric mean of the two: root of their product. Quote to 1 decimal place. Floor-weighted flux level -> 12.0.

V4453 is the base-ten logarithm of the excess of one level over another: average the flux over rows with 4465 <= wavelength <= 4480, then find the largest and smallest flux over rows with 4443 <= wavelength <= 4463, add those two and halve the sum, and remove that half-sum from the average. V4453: -0.3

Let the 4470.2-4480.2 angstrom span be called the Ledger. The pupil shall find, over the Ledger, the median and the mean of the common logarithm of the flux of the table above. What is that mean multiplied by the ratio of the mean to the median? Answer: 1.17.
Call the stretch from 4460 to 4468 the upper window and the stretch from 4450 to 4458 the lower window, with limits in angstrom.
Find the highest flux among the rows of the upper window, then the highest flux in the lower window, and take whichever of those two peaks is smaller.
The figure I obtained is 13.5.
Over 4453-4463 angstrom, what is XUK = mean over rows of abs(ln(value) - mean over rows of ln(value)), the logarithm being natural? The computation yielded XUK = 0.053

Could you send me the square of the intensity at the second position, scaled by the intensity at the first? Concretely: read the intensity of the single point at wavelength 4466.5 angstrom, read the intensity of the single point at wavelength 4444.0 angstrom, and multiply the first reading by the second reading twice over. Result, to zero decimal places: 4410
